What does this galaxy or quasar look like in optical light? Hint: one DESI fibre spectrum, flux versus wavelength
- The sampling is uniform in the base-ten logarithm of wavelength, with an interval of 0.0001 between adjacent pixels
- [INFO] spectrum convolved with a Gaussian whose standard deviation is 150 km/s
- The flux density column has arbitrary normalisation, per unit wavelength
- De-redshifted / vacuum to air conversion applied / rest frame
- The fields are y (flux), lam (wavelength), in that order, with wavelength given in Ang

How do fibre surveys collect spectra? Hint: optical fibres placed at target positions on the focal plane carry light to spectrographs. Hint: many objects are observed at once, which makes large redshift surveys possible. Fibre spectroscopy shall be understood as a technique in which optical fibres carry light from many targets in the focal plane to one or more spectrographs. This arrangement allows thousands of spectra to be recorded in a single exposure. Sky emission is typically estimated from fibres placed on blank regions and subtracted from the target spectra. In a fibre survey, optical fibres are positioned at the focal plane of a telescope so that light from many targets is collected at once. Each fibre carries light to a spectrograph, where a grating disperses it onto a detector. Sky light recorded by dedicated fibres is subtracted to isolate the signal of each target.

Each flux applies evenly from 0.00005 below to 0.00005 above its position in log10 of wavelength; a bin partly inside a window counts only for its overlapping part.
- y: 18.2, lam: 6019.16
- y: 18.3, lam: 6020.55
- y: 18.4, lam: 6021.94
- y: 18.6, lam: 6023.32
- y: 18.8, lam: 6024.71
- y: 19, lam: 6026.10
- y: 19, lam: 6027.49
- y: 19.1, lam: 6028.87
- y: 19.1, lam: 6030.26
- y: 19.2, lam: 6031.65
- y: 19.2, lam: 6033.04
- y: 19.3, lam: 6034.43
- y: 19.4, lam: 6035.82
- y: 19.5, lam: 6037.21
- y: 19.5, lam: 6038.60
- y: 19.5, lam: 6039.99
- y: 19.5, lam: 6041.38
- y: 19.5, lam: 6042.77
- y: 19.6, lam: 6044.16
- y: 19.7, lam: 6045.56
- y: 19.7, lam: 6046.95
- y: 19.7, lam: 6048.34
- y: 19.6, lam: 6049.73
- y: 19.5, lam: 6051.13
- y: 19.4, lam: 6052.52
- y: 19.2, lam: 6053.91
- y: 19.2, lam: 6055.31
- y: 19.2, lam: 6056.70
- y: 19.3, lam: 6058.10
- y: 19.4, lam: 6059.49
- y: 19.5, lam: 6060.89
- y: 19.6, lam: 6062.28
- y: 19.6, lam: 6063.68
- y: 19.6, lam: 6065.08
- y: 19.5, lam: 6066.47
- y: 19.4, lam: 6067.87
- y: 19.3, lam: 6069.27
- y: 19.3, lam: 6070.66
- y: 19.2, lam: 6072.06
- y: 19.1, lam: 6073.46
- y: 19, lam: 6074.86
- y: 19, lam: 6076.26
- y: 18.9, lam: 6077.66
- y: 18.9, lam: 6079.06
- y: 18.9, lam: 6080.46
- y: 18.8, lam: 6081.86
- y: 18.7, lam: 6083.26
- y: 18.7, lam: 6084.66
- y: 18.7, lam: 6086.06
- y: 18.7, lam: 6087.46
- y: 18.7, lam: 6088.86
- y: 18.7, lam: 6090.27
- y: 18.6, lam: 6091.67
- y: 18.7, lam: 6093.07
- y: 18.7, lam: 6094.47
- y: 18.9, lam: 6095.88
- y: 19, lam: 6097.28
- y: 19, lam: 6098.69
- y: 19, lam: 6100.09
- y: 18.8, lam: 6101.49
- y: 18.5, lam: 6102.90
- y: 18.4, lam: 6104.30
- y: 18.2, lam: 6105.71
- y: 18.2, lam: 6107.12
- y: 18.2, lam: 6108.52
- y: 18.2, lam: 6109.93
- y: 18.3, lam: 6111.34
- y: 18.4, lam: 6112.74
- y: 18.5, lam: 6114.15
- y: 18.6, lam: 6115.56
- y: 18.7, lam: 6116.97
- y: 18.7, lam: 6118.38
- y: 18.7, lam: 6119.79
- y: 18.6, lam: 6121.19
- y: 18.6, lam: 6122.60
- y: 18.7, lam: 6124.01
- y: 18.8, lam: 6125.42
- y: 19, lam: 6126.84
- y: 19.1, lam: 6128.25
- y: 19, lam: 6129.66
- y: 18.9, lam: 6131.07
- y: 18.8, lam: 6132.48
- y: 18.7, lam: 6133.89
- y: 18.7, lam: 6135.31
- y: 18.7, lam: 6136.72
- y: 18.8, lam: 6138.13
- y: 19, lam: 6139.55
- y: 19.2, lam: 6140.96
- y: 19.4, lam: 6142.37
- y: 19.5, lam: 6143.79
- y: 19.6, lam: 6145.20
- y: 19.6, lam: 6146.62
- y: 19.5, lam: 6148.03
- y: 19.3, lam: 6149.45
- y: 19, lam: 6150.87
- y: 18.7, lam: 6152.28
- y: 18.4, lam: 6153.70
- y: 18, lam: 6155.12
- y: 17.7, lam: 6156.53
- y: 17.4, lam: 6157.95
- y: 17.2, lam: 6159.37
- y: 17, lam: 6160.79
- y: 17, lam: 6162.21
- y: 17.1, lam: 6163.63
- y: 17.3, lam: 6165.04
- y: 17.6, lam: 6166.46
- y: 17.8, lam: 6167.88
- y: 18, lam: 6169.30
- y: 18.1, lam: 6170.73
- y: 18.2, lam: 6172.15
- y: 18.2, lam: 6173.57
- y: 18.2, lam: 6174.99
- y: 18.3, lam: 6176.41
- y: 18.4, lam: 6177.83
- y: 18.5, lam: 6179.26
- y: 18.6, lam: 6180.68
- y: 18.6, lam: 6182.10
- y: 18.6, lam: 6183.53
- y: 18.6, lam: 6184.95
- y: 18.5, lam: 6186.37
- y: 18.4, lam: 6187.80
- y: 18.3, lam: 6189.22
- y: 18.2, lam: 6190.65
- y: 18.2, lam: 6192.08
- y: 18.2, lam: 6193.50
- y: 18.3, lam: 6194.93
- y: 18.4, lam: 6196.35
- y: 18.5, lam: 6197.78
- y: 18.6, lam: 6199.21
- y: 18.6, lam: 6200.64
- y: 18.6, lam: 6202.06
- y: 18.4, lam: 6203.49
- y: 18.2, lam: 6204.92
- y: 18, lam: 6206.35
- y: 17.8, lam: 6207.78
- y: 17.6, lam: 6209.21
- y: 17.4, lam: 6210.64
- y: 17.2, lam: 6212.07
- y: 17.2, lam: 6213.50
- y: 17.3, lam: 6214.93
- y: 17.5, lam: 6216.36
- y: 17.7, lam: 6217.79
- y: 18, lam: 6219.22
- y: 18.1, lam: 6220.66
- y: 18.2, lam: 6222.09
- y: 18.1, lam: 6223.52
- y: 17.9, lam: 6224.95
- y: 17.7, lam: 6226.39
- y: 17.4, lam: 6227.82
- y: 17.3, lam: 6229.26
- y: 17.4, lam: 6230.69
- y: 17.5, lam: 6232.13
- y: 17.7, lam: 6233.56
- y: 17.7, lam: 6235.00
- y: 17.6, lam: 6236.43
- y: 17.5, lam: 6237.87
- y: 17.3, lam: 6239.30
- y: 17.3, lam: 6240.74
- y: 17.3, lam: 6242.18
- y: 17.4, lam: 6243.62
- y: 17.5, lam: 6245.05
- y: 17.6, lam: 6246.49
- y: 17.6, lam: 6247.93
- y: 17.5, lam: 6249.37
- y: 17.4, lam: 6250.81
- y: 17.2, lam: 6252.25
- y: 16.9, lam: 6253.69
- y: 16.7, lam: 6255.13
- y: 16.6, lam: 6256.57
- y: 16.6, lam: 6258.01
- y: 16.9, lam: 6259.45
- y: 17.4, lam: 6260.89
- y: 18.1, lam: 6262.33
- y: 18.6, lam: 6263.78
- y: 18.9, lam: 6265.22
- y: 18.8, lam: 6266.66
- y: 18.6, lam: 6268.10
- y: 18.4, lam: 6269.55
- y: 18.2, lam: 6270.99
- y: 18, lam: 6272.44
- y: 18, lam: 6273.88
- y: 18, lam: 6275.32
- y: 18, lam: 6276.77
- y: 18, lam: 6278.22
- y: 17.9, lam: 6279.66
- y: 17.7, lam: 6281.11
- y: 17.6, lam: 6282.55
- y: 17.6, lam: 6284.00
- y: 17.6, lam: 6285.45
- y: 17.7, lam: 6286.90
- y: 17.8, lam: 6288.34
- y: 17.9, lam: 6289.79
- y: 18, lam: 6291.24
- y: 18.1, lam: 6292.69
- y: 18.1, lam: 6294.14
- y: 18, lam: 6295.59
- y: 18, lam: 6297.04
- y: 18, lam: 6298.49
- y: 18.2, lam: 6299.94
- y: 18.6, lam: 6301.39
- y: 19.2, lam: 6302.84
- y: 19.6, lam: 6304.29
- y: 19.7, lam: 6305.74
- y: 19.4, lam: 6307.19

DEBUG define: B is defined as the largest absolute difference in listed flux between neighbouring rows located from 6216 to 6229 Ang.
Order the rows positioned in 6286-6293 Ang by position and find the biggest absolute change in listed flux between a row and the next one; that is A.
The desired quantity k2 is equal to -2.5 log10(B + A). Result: 1.0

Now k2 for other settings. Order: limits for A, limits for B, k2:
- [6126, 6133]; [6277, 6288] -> 1.3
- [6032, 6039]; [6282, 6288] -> 1.7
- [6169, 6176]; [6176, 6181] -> 1.7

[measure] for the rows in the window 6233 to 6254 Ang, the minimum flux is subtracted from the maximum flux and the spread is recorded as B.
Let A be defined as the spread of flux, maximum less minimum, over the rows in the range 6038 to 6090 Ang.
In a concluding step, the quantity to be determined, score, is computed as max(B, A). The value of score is 1.0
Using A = 1.00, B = 0.8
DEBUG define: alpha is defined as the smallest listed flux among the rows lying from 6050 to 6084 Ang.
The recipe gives 18.7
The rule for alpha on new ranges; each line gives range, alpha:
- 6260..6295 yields 17.4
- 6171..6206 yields 18.2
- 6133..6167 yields 17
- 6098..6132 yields 18.2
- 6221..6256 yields 16.7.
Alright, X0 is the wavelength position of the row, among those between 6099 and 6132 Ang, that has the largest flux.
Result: 6128.25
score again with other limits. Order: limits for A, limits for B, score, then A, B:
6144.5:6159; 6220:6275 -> 2.3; 2.20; 2.3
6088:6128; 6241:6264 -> 2.0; 0.80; 2.0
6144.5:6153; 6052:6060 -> 0.9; 0.90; 0.2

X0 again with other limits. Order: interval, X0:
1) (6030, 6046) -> 6045.56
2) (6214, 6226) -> 6222.09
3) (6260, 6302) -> 6265.22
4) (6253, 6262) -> 6260.89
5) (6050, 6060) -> 6051.13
